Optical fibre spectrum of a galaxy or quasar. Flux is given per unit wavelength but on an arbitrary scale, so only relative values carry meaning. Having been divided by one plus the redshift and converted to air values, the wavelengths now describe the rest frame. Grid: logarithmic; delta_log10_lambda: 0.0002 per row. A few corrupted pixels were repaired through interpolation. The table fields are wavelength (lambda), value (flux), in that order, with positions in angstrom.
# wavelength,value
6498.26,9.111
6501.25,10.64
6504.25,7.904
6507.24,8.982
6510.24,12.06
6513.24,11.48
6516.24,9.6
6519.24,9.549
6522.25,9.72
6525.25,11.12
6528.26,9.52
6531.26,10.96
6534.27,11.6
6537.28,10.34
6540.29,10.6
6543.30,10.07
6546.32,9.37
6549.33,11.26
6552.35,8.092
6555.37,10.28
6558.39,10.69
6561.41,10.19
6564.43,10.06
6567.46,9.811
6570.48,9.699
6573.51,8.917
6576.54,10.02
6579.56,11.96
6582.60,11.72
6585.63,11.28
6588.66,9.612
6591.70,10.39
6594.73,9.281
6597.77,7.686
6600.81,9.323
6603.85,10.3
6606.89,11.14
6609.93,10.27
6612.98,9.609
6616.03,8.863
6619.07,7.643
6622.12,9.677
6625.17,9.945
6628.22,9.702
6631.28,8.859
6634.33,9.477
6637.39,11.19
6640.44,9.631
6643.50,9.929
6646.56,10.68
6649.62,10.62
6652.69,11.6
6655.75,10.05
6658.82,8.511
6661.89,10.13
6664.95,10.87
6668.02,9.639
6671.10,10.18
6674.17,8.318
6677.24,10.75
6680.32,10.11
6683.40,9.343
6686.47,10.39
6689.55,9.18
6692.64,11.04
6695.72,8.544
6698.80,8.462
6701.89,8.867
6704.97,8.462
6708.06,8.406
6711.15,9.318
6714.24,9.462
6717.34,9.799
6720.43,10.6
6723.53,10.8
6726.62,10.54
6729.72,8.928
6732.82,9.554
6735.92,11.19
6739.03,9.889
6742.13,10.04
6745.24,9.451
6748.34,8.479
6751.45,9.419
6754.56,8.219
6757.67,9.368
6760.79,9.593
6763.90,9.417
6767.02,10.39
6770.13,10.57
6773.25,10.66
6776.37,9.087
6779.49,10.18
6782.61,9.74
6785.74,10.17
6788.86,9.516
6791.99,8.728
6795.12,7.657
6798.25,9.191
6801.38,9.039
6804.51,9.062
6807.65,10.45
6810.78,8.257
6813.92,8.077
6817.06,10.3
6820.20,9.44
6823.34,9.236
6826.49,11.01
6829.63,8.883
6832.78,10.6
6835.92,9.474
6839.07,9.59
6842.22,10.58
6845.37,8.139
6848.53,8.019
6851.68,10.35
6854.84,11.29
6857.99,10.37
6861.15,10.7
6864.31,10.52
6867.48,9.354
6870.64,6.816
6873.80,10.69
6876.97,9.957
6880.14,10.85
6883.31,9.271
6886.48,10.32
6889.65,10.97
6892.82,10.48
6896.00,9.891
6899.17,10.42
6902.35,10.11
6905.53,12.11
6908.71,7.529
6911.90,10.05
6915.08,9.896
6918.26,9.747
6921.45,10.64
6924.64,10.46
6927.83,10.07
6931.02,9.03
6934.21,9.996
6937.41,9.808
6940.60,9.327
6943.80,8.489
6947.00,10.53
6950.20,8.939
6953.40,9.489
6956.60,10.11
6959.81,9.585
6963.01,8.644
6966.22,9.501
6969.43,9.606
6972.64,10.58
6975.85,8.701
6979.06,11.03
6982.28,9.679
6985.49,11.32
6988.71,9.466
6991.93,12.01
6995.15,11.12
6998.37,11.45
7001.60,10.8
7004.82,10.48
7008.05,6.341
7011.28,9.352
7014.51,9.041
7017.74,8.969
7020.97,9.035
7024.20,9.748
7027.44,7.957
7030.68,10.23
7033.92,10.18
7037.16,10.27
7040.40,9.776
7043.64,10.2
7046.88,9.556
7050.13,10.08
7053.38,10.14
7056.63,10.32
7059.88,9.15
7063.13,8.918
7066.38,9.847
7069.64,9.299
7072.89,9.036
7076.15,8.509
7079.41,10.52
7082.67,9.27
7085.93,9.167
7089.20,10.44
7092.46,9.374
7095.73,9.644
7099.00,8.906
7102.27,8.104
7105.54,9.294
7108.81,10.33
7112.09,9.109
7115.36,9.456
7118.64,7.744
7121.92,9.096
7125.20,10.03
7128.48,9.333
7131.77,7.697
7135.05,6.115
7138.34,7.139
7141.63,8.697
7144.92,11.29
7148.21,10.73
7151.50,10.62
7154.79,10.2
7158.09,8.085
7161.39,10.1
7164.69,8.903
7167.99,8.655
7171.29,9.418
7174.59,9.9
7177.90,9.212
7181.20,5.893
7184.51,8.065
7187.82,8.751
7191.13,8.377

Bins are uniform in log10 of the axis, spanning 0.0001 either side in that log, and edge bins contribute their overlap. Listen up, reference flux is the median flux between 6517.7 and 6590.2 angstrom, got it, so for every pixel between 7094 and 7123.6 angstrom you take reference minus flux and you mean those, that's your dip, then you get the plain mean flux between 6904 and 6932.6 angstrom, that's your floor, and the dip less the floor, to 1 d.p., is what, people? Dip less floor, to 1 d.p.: -8.9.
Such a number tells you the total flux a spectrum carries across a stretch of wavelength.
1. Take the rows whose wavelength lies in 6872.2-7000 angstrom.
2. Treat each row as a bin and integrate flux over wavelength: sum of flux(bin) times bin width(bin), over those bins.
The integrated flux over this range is 1284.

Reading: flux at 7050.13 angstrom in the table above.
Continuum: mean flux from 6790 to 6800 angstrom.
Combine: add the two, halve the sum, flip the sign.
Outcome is -9.3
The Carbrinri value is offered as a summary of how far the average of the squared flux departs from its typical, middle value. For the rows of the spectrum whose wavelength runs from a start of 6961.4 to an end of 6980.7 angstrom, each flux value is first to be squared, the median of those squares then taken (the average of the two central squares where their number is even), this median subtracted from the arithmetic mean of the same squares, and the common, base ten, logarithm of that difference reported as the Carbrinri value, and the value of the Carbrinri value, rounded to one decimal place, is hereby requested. 0.5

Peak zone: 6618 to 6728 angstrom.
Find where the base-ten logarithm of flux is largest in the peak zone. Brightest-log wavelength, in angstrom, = 6652.69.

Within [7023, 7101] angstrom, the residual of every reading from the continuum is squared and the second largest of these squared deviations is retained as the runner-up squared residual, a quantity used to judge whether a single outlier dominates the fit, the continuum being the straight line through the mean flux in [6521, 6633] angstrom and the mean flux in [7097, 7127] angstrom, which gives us 1.7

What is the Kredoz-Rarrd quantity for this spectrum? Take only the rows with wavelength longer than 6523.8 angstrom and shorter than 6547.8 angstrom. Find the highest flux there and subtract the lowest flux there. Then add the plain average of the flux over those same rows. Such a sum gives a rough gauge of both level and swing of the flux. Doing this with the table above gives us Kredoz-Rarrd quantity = 12.7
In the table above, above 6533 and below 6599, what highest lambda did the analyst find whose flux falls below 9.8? 6597.77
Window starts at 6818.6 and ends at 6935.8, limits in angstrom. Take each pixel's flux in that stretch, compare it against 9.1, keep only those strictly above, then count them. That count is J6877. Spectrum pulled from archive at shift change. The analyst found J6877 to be 31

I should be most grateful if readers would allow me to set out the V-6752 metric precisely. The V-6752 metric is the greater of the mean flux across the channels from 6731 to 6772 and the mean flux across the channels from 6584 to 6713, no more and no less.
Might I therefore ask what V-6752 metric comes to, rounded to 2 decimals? 9.70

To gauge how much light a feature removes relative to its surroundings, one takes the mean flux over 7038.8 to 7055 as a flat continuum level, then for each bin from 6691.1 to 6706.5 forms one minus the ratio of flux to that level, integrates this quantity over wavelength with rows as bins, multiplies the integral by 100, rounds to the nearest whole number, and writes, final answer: 136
